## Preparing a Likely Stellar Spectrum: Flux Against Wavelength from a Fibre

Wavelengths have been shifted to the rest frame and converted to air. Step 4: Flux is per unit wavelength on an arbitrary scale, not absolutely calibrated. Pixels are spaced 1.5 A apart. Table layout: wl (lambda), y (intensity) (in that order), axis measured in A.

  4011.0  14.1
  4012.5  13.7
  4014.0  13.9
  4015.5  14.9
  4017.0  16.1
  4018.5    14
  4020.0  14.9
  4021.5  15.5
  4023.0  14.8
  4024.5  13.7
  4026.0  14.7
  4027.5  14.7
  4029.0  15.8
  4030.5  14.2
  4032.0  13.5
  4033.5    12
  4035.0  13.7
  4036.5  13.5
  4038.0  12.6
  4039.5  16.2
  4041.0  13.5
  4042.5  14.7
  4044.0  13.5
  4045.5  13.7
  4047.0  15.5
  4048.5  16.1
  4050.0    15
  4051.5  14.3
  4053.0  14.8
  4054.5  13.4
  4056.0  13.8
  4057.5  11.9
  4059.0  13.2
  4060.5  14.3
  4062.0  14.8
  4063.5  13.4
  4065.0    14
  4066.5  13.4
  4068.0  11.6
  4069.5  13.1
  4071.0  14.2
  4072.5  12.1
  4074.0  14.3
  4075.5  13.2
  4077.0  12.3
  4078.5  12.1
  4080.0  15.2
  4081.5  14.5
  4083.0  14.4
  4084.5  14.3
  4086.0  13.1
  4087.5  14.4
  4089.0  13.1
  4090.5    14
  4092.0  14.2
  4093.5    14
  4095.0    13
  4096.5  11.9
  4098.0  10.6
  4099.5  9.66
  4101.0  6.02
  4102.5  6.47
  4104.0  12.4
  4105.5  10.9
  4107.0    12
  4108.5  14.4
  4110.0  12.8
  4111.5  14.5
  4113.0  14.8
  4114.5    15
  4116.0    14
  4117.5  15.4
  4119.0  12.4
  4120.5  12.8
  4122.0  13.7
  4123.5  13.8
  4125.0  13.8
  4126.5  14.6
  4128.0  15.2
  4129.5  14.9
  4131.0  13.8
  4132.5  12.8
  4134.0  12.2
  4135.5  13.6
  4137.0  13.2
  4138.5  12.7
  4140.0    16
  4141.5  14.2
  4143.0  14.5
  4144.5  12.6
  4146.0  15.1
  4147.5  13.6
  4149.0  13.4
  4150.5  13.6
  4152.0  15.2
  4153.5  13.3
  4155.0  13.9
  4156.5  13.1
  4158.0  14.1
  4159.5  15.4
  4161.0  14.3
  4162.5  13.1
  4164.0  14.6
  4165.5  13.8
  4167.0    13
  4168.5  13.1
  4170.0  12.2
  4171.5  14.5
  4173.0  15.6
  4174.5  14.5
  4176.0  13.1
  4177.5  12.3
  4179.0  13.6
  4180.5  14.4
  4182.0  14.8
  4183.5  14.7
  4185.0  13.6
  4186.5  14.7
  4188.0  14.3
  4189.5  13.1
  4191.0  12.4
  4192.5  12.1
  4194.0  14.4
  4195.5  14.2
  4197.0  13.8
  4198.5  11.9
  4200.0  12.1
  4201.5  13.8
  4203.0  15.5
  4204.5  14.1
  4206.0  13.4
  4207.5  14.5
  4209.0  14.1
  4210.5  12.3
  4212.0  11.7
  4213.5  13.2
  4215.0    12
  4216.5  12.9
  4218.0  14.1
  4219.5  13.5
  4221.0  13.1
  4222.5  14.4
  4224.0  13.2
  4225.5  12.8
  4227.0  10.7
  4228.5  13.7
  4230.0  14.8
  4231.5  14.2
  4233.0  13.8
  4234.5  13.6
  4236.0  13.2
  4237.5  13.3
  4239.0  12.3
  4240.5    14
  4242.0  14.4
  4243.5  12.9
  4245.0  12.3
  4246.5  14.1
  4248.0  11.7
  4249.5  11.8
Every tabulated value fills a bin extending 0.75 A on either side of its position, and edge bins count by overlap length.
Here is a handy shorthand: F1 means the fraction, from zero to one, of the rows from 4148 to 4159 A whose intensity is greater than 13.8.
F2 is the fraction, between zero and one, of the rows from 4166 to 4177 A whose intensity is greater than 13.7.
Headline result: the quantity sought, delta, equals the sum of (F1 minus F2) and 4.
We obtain 4.0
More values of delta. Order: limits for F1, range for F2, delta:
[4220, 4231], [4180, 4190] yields 3.6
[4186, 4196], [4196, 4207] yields 4.0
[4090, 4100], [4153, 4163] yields 3.9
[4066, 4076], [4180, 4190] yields 3.6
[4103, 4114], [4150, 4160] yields 3.9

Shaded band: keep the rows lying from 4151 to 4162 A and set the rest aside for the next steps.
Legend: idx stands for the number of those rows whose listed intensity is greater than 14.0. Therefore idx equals 4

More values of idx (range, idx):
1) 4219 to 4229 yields 1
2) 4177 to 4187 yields 4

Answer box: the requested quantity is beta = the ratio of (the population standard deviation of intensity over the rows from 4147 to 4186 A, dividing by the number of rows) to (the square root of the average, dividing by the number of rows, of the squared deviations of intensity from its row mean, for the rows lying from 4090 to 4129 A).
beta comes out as 0.4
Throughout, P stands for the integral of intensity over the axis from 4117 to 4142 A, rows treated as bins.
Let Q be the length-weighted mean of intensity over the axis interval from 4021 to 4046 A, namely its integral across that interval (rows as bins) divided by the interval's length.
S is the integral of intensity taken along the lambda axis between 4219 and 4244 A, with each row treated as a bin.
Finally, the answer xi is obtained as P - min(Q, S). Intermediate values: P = 345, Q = 14.1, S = 335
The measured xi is 331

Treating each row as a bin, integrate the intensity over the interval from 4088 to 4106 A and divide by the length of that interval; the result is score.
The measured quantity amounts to 11.4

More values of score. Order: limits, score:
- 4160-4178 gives 13.7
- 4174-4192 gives 13.8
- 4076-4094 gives 13.8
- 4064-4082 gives 13.3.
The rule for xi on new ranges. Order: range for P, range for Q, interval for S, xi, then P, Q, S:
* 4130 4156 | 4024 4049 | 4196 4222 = 343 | 358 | 14.2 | 346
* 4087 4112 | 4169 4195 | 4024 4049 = 286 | 299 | 13.8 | 355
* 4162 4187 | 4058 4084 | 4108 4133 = 333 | 346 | 13.5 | 351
